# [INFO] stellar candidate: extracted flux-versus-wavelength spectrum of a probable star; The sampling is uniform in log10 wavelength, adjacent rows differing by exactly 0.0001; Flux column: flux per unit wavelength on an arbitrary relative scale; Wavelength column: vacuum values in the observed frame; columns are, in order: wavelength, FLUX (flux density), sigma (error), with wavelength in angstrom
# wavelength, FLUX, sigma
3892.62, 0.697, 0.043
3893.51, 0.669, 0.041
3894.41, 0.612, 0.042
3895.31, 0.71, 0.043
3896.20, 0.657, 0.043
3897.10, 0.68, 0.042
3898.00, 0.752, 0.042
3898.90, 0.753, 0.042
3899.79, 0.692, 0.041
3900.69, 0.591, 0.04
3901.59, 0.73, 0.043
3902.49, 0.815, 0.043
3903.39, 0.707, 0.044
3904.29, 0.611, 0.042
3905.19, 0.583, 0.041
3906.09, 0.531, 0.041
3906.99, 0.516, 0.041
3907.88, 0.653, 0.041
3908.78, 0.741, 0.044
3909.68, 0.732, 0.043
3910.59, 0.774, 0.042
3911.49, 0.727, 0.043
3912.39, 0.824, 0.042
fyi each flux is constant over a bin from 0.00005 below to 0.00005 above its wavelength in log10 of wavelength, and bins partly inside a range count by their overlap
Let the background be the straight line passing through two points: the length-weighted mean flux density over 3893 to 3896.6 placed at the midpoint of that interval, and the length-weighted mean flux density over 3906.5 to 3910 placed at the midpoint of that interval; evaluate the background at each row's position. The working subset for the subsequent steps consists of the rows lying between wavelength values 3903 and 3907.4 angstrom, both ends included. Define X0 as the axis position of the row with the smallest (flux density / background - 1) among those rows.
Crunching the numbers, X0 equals 3906.99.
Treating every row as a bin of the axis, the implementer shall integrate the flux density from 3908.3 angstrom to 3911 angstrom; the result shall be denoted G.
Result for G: 2.01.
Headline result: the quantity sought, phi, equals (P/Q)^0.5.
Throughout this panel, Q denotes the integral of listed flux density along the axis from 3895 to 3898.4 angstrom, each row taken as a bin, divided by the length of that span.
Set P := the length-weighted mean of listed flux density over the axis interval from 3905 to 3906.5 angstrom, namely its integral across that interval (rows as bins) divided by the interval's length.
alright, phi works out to 0.89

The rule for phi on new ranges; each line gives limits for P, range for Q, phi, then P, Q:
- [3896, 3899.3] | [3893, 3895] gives 1.05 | 0.71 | 0.647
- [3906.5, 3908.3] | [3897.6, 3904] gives 0.90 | 0.59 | 0.717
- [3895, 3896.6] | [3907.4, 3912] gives 0.97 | 0.69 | 0.725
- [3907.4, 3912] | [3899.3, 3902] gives 1.04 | 0.73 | 0.673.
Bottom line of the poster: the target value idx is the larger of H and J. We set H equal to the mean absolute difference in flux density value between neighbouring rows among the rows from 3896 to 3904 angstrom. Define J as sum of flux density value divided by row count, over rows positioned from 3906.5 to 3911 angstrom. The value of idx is 0.68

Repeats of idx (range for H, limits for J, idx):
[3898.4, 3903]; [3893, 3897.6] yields 0.67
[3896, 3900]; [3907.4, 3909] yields 0.70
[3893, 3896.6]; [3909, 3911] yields 0.75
